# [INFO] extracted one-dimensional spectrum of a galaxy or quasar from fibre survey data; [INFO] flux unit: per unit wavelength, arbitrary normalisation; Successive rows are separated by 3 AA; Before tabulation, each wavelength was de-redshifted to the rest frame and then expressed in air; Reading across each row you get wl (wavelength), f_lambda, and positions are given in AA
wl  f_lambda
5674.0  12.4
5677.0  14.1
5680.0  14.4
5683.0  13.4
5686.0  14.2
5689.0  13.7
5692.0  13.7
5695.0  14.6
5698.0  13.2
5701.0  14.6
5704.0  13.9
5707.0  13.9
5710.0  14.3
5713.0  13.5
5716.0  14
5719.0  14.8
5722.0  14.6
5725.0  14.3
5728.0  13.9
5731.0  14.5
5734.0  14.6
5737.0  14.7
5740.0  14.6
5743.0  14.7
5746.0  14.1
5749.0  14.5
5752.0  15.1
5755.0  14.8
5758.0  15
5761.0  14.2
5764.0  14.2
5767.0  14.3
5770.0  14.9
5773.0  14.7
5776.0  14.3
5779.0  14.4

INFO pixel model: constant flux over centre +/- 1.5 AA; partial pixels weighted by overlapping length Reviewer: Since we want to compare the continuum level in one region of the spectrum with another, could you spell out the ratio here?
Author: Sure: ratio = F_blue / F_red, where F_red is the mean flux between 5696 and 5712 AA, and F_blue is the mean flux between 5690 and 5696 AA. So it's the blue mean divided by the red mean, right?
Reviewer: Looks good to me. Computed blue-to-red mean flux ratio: 1.01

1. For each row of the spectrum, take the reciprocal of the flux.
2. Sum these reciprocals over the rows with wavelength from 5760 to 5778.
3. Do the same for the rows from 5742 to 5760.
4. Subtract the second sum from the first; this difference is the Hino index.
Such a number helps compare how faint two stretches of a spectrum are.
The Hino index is 0.007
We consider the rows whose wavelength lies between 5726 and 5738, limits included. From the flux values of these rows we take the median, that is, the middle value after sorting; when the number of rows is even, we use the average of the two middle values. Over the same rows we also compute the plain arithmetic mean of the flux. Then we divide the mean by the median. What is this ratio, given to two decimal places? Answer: 0.99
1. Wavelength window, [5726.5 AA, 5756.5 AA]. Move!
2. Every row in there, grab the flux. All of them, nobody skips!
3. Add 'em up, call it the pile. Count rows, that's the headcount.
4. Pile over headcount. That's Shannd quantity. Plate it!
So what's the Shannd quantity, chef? 14.55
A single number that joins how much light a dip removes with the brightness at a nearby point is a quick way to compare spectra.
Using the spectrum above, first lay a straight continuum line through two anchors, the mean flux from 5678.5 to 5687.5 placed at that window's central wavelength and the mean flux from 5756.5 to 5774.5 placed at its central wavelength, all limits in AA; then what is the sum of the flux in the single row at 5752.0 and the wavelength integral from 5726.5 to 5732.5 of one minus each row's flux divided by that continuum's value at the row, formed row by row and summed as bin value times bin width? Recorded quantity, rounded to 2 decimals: 15.15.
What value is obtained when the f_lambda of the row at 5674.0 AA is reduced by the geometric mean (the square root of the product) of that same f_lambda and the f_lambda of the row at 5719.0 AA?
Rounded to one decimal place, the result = -1.1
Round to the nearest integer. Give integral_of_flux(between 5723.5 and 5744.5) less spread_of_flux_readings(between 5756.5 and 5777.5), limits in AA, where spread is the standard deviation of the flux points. 304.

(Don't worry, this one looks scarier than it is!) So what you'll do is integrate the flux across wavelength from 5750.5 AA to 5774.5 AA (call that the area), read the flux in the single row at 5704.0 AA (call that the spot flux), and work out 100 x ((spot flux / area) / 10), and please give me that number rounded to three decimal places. 0.395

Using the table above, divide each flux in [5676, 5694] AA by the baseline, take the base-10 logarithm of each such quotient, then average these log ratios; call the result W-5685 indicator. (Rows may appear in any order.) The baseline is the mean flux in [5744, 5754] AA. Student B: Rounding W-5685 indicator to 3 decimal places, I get -0.020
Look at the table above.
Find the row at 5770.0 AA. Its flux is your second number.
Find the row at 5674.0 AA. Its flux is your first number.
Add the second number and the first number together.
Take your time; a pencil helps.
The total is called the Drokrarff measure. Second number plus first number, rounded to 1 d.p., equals 27.3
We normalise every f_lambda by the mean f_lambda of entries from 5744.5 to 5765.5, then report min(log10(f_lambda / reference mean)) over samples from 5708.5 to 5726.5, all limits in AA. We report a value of -0.033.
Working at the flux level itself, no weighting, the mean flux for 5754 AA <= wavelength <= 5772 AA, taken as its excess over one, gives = 13.6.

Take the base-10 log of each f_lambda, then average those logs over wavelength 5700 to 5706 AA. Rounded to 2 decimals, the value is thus 1.15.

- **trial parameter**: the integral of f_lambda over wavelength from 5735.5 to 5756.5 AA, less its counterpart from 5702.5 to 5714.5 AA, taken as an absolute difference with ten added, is 151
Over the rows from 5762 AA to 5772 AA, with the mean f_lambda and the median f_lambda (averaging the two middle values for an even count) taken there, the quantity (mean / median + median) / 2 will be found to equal 7.7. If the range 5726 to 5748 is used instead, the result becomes 7.8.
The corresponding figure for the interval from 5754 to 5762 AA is 7.9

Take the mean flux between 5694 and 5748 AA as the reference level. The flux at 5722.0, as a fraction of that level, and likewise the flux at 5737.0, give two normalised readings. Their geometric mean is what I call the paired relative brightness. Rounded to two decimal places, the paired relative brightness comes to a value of 1.03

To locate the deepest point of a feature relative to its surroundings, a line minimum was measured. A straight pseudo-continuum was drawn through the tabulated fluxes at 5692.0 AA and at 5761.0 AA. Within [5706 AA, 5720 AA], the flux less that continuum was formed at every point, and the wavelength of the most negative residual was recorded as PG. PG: 5713.0 AA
